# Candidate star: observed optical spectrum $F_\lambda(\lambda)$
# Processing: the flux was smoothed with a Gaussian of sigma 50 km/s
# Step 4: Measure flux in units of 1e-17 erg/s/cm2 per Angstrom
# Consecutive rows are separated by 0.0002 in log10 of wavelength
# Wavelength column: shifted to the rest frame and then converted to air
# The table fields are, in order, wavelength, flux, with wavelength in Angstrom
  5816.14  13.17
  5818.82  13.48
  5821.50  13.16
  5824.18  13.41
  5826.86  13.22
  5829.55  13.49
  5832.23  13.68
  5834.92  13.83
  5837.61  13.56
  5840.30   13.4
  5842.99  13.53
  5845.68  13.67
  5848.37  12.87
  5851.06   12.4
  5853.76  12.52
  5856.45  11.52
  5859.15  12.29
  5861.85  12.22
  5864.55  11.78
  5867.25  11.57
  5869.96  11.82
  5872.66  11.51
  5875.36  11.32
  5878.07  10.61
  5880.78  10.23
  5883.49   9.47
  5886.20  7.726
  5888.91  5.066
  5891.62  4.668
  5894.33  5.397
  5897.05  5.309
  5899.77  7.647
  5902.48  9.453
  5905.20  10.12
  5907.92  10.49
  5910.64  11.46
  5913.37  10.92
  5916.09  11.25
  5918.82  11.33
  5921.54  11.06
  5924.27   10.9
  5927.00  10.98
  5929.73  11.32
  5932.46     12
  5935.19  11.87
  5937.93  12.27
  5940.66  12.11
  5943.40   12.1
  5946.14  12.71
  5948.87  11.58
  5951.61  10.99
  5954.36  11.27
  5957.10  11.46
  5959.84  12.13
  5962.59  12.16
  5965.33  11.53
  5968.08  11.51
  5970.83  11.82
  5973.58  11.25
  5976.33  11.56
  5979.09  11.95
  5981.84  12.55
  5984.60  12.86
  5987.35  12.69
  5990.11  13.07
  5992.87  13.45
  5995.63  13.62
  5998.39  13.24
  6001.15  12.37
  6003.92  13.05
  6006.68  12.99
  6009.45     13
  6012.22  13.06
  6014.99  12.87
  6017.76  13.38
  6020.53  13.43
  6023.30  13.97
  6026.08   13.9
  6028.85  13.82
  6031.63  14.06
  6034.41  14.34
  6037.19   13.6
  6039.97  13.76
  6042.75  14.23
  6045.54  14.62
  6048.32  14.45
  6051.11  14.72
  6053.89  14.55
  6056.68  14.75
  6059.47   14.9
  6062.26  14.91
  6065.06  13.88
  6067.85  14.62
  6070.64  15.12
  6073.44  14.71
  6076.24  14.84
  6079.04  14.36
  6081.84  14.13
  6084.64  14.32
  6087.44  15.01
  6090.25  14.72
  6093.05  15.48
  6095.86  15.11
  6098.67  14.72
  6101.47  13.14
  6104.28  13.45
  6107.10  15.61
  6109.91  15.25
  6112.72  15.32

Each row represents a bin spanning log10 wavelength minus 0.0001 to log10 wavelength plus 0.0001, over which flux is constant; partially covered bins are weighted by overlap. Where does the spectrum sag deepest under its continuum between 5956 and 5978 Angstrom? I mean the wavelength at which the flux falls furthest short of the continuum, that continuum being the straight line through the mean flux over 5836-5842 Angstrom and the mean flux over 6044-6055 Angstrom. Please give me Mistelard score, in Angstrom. 5973.58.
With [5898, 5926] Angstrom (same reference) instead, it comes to 5899.77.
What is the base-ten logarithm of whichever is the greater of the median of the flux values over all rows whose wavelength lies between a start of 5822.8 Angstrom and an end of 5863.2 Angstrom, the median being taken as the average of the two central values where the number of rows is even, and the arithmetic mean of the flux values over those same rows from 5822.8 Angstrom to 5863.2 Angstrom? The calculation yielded 1.13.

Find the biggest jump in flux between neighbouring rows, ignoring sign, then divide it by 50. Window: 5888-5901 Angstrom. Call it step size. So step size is 0.047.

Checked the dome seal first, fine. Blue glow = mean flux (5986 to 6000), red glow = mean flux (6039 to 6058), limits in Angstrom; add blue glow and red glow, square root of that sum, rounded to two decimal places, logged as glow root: 5.26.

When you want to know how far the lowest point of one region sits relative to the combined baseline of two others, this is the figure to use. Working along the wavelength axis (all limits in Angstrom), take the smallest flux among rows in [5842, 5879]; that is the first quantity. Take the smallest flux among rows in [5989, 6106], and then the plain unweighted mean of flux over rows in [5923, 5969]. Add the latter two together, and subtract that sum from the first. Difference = -13.5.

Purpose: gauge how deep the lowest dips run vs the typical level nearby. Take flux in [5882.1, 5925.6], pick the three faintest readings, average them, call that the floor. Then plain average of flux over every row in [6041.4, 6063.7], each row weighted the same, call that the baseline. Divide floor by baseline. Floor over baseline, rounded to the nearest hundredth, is 0.34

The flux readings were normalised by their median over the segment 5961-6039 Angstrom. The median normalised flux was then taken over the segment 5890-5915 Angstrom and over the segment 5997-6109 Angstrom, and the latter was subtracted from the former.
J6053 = -0.37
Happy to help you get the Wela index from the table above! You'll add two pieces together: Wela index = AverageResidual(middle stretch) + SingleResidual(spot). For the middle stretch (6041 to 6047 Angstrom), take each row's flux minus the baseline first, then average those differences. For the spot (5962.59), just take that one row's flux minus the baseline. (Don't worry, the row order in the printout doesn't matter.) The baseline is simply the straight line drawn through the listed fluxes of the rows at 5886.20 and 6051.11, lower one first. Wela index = 1.2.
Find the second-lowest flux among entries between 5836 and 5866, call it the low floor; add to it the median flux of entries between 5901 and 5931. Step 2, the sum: 22.8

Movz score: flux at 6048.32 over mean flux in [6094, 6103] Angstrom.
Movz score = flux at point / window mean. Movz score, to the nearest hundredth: 1.01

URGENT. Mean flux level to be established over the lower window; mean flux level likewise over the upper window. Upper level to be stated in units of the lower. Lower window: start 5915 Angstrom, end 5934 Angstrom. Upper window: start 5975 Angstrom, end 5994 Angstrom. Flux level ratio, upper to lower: 1.12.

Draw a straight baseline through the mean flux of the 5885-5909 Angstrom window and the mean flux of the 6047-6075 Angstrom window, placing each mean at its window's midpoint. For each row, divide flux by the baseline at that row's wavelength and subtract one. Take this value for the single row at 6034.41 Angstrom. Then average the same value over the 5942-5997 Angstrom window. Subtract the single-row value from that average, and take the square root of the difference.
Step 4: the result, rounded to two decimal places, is 0.29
